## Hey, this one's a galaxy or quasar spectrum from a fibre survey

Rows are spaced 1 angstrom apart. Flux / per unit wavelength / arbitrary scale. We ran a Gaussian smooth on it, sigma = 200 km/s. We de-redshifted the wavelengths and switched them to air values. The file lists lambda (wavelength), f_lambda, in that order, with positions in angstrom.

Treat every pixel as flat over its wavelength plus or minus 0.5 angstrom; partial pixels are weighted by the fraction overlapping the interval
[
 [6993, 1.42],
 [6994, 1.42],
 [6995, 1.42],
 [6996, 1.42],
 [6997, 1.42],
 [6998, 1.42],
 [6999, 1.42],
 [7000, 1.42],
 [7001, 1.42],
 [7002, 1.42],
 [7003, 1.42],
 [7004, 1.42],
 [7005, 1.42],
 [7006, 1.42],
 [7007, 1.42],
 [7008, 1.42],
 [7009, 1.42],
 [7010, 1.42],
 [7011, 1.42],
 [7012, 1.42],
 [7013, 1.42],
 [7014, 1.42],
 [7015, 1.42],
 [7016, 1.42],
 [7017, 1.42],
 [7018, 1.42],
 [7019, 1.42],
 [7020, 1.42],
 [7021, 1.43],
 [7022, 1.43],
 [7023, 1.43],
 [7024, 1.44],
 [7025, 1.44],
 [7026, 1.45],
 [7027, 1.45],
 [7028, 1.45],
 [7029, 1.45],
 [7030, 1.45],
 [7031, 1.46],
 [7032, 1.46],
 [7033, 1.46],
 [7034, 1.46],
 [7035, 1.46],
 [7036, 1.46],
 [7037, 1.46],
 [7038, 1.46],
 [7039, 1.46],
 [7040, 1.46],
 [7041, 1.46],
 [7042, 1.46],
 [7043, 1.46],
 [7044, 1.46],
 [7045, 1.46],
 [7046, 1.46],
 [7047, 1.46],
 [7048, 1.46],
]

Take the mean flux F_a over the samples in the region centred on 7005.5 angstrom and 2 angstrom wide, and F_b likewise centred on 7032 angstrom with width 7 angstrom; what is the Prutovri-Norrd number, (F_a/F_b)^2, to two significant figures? 0.95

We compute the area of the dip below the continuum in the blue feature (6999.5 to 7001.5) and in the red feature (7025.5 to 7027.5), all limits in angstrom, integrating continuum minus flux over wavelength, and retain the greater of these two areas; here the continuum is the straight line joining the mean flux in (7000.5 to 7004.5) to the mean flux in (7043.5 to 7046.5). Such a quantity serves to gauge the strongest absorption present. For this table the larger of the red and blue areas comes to -0.004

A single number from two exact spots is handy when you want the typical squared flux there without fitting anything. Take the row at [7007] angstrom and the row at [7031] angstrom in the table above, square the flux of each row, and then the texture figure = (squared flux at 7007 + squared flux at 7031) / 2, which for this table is 2.07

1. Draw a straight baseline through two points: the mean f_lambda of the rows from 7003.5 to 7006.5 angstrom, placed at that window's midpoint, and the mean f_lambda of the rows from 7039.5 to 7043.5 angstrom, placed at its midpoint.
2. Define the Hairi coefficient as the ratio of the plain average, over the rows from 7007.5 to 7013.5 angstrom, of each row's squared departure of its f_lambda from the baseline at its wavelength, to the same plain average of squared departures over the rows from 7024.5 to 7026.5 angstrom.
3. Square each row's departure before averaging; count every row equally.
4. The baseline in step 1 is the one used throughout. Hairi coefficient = 1.5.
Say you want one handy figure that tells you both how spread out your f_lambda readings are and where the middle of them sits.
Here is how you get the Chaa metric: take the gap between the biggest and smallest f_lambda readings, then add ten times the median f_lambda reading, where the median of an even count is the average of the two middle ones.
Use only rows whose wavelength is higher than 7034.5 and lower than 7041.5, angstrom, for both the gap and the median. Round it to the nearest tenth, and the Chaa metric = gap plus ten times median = 14.6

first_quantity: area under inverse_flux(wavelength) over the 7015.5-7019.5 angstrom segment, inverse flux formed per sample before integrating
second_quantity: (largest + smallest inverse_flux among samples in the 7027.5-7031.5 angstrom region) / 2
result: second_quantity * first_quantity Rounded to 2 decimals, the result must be 1.94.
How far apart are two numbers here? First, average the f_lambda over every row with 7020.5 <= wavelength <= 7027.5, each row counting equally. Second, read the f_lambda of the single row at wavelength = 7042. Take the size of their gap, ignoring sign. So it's 0.021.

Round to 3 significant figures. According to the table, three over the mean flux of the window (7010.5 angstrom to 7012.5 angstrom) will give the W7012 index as 2.11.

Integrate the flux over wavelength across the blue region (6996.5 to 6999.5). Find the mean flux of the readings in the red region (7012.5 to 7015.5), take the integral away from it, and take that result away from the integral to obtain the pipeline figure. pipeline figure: 7.10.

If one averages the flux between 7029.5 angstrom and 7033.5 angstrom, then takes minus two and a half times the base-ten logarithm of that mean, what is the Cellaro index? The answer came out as -0.409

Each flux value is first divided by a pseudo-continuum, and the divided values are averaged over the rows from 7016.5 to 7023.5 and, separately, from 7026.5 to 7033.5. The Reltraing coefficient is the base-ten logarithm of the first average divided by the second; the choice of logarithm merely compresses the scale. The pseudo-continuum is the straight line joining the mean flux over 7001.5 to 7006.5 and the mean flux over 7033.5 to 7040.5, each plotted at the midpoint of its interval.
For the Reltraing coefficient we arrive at -0.0054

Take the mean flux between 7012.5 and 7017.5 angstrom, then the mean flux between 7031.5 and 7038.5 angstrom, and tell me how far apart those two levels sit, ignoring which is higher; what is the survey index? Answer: 0.040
